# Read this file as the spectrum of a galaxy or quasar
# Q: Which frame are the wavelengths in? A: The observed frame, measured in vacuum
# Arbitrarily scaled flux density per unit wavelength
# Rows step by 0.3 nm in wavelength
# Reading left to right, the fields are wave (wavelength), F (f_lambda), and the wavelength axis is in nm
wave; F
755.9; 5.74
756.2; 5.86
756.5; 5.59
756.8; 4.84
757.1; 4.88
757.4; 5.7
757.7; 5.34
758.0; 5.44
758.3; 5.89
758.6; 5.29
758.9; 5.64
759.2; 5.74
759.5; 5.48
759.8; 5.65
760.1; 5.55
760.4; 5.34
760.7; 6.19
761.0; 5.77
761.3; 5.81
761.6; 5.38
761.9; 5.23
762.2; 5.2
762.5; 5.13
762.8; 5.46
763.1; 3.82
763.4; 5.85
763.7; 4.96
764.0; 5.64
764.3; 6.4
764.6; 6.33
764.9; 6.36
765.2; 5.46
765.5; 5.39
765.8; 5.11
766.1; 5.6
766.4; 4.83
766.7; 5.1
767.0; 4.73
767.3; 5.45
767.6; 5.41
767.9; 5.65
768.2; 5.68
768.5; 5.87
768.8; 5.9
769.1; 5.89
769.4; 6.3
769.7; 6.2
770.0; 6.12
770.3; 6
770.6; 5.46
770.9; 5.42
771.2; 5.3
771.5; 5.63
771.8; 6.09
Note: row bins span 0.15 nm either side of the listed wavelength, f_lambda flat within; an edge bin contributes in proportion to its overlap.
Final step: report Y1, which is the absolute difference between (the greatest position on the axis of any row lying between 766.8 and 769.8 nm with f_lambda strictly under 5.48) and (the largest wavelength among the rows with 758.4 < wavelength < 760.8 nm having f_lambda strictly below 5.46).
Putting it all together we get 7.20 nm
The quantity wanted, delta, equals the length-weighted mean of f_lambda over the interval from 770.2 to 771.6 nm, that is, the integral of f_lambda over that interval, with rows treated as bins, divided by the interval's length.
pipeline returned 5.5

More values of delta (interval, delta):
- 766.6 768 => 5.3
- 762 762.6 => 5.2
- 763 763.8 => 4.9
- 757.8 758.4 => 5.6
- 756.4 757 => 5.2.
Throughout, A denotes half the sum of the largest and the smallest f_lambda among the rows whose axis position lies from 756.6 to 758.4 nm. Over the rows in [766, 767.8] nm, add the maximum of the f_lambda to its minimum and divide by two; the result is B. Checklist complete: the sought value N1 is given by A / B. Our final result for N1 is 1.04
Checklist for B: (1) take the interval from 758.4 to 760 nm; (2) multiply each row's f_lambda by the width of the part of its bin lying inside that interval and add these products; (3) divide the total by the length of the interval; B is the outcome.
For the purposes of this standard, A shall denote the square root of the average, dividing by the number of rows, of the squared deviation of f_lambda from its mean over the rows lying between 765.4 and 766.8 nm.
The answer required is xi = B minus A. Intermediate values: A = 0.26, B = 5.6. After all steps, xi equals 5.31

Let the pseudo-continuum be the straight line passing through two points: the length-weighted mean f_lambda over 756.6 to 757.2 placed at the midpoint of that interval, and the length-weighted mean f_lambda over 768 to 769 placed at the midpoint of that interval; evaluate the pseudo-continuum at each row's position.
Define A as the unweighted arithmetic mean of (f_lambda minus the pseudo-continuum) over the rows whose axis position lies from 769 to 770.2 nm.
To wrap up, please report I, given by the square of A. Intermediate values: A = 0.23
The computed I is 0.06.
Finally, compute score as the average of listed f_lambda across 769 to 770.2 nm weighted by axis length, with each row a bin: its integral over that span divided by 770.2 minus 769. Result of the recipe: 6.1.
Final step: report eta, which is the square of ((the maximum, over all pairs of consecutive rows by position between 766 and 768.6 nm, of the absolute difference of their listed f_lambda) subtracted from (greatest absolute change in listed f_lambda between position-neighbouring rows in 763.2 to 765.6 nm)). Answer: 0.017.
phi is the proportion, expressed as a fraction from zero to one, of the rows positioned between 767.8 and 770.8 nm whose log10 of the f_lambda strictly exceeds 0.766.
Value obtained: 0.70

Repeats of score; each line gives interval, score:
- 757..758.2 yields 5.4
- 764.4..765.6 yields 5.9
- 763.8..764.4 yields 5.9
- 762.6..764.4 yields 5.3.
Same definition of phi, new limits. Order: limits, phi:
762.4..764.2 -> 0.17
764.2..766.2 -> 0.43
